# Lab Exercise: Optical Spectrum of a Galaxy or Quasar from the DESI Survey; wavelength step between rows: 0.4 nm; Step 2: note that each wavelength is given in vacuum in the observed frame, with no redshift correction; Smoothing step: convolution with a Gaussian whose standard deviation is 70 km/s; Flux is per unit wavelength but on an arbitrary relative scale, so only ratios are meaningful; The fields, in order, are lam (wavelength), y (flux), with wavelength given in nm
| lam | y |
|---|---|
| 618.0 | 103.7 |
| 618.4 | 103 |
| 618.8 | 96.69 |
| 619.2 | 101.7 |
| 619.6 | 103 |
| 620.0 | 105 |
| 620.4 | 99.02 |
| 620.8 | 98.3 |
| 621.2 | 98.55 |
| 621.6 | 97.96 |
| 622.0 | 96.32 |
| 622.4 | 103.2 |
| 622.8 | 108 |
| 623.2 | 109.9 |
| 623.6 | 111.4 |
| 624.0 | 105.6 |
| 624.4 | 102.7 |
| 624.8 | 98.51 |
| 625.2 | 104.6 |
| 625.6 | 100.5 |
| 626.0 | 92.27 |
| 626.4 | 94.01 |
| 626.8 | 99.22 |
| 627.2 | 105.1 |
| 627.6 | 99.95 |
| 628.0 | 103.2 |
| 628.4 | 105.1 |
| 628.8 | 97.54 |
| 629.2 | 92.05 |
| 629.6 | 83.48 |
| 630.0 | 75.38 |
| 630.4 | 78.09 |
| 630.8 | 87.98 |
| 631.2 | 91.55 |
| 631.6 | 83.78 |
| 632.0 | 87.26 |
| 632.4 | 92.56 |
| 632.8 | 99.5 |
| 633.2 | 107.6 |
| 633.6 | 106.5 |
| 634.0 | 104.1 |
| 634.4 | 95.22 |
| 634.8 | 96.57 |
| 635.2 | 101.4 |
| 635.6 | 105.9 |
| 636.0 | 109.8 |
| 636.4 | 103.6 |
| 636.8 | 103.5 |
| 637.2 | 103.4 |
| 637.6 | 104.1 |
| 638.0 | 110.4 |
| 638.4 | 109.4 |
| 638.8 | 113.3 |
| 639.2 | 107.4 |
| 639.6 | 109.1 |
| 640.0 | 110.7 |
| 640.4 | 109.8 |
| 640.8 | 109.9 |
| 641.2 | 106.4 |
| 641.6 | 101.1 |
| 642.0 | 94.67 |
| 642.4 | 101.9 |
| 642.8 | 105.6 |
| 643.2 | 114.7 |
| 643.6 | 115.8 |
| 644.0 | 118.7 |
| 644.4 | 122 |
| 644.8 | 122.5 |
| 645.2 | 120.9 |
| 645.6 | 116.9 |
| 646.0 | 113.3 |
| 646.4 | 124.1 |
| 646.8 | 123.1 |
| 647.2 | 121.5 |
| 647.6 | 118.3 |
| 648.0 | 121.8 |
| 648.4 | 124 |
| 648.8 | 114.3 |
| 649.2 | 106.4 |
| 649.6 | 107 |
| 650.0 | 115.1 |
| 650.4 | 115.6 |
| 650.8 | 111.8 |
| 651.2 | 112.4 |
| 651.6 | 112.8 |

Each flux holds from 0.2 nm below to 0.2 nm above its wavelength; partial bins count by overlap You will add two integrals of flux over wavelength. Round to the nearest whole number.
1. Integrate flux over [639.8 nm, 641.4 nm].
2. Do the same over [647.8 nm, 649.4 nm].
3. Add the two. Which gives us 361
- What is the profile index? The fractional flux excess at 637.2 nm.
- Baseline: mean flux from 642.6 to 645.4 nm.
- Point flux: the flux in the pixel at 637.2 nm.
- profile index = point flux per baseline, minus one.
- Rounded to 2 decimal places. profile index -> -0.12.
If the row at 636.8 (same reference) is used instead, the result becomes -0.12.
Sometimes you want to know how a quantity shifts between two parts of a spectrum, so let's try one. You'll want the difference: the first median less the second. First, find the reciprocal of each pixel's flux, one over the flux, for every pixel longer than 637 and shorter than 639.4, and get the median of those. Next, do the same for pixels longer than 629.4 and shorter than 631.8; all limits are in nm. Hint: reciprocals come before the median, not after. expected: -0.0027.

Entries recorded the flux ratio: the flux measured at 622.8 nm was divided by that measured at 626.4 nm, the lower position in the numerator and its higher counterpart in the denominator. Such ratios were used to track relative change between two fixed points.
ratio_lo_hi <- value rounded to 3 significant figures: 1.15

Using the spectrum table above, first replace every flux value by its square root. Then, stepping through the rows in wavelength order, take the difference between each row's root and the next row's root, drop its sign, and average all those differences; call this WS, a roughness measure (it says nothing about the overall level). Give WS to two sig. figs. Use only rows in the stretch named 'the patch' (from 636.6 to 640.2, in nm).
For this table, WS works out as 0.13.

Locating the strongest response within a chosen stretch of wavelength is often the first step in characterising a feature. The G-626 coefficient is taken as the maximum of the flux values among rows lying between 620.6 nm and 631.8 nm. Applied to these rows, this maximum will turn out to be 111.4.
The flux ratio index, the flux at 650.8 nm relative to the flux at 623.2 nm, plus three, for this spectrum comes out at 4.02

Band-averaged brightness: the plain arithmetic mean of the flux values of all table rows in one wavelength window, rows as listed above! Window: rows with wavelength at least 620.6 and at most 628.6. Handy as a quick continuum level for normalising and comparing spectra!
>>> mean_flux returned 101.7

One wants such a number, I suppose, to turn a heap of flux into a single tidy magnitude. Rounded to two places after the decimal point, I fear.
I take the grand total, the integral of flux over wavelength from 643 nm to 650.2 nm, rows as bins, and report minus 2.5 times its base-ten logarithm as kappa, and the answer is -7.32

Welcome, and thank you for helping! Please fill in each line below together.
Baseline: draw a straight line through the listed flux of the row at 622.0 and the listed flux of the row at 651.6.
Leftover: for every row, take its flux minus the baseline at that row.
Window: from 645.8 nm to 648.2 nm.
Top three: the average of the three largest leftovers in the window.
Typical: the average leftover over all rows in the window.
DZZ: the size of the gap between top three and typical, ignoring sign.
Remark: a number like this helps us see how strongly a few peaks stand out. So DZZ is 2.7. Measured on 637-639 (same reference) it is 2.7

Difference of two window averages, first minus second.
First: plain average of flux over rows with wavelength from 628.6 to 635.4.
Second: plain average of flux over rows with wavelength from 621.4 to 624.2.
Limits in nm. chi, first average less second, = -12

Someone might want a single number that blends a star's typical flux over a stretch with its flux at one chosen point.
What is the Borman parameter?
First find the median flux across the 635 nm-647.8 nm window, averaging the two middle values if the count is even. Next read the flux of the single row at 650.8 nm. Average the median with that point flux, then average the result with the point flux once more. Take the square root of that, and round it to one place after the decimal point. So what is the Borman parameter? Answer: 10.6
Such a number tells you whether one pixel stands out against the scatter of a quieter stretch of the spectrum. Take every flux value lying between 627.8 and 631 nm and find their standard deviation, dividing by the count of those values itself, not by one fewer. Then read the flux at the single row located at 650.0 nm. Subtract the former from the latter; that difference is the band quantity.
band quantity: 105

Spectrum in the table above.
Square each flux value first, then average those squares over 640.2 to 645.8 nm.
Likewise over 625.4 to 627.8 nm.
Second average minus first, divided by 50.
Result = -56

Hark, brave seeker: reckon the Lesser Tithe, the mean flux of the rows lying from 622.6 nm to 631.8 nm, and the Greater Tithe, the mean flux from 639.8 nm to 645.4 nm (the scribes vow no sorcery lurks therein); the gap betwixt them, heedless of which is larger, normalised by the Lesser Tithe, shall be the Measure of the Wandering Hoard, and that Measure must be 0.15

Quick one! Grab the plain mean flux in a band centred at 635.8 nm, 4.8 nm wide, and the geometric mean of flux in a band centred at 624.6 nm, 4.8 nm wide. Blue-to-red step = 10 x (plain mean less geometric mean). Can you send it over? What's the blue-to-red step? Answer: 14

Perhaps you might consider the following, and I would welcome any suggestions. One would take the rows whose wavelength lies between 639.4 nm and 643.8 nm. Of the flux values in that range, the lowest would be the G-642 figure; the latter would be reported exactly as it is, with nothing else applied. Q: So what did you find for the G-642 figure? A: 94.67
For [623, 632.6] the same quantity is 75.38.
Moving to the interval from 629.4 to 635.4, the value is 75.38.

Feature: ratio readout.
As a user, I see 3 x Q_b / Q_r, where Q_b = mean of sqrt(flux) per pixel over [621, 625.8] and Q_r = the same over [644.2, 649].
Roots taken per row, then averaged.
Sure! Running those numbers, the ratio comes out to 2.78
